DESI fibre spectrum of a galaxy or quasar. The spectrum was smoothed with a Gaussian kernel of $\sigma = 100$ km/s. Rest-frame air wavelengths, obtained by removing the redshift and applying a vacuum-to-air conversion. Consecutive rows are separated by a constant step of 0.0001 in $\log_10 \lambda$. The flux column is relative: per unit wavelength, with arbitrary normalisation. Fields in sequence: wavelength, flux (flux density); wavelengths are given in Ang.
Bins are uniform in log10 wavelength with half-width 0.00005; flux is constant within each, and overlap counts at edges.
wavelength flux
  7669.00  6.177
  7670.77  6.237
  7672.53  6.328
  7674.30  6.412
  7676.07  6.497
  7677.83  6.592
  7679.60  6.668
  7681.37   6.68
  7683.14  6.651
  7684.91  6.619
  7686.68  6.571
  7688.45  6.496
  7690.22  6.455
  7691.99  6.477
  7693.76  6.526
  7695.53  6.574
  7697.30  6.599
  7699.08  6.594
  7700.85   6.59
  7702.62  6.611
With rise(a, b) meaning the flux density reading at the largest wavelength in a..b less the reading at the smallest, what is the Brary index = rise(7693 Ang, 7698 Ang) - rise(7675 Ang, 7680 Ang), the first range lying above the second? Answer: -0.098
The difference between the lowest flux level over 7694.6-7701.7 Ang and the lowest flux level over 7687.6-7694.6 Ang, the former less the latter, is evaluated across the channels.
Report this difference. 0.12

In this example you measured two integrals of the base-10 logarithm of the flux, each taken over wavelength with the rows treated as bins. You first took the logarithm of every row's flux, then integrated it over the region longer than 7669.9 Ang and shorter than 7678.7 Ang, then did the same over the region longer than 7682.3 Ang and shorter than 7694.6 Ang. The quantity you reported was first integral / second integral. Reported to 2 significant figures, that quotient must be 0.71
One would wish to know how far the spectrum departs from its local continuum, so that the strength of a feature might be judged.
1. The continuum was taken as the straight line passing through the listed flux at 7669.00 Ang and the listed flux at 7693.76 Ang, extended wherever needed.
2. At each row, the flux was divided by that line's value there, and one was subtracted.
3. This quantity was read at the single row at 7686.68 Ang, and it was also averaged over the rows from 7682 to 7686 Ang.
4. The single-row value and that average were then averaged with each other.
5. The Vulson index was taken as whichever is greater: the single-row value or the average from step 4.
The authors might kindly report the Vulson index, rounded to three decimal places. 0.031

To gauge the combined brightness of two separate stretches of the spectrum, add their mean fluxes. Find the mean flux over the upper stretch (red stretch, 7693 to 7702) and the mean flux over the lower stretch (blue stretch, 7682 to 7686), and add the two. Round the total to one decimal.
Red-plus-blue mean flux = 13.2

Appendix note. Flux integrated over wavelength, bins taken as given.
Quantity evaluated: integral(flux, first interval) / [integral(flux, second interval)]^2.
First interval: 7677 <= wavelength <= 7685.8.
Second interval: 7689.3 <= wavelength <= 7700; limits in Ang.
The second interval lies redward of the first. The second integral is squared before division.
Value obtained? 0.012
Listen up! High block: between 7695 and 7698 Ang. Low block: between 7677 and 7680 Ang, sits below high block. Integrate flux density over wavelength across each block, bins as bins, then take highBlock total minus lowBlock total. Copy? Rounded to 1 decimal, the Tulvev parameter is -0.1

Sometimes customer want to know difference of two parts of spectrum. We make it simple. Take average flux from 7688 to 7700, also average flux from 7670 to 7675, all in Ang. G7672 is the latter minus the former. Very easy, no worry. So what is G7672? -0.21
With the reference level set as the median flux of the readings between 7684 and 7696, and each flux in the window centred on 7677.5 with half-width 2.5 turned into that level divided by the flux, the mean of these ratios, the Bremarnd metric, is 0.99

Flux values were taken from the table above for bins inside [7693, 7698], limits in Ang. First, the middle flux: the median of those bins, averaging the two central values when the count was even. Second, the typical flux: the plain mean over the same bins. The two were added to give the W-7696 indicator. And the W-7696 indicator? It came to 13.1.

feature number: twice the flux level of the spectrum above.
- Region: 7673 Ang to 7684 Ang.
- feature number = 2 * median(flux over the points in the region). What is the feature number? 13.2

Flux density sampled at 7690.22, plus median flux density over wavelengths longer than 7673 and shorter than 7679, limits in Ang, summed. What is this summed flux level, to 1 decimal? 13.0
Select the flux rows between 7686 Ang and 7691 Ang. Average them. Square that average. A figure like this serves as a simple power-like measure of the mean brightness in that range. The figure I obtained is 42.3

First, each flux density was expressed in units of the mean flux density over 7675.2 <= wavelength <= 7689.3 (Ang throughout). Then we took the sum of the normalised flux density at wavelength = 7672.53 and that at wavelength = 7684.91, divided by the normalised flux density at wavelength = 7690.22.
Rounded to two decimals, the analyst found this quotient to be 2.01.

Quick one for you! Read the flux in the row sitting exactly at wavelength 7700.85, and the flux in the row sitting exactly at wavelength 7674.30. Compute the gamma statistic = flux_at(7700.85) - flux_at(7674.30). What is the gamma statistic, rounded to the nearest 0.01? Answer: 0.18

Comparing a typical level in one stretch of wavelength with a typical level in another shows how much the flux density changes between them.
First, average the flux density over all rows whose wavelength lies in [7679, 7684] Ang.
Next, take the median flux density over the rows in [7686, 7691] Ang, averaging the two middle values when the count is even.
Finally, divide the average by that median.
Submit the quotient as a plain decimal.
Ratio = 1.026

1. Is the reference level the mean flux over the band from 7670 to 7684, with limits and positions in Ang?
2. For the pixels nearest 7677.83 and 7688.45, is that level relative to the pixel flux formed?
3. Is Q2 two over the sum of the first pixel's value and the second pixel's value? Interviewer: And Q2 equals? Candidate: 1.005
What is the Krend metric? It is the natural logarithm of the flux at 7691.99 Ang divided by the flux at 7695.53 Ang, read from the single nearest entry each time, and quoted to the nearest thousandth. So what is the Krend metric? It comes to -0.015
